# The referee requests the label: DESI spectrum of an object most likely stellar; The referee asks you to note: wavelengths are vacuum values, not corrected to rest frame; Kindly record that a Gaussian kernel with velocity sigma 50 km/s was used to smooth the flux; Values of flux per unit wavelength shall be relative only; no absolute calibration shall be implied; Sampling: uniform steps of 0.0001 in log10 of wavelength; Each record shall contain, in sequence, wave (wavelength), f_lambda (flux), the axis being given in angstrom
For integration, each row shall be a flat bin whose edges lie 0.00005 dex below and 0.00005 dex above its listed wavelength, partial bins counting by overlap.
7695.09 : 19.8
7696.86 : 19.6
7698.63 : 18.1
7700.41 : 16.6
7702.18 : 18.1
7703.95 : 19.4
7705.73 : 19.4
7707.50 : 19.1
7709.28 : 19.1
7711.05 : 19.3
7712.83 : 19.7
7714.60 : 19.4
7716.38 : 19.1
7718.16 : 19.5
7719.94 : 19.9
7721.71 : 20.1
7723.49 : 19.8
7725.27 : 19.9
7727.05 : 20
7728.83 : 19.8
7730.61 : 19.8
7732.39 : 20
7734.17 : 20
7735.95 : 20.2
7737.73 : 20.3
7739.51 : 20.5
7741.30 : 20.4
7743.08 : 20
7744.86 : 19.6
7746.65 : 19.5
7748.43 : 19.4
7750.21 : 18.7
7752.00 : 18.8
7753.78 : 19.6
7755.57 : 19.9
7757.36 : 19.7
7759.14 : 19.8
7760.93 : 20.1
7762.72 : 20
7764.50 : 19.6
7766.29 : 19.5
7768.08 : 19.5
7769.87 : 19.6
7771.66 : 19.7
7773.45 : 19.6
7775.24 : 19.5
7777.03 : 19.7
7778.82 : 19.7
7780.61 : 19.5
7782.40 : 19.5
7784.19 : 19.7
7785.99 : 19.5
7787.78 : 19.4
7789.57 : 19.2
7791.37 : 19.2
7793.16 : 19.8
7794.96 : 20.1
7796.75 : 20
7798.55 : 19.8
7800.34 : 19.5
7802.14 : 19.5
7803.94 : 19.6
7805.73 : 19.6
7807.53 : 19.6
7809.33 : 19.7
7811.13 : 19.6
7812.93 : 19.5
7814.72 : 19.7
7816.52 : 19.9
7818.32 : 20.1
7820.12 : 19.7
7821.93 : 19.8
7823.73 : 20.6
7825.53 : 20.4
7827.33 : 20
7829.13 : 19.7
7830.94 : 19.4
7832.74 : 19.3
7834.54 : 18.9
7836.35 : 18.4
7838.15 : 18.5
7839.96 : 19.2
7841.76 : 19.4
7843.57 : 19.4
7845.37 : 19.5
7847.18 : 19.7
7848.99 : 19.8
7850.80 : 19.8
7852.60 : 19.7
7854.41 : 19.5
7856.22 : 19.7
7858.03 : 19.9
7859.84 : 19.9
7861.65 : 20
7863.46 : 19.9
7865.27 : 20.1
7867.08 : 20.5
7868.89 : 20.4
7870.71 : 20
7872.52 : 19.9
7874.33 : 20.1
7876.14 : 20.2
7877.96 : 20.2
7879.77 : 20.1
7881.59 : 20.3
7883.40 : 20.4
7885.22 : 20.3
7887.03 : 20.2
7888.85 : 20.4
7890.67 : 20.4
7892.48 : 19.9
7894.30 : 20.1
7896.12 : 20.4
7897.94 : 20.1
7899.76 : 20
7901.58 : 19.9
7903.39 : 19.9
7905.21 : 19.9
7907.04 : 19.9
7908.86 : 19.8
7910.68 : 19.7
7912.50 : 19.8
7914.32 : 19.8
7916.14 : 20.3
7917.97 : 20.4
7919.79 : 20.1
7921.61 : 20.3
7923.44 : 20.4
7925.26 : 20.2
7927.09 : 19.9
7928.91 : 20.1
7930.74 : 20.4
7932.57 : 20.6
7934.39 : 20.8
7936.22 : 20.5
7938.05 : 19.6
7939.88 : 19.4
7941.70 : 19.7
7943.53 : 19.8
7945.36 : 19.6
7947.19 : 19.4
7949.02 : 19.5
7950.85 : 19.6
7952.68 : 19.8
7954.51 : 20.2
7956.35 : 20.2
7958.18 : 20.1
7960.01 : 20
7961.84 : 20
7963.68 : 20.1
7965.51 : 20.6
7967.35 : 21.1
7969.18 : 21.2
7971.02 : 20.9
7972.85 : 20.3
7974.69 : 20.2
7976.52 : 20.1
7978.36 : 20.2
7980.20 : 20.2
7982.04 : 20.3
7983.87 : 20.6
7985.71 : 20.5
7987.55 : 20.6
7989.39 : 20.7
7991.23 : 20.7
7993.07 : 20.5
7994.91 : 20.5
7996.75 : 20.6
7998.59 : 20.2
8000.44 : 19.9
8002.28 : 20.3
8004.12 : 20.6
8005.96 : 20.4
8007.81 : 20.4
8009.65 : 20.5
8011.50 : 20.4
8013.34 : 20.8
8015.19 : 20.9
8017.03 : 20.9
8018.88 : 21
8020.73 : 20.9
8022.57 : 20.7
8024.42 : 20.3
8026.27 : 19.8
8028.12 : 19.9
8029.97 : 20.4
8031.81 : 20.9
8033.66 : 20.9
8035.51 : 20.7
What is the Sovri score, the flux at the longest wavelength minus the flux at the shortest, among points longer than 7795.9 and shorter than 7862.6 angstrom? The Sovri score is 0.0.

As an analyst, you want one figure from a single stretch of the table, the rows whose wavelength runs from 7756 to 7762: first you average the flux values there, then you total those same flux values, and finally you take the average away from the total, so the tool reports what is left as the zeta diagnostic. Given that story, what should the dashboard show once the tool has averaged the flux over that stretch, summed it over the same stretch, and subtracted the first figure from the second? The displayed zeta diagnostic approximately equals 39.7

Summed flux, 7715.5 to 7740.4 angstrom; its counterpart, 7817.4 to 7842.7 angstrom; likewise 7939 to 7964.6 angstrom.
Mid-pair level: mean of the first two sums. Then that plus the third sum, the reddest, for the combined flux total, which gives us 554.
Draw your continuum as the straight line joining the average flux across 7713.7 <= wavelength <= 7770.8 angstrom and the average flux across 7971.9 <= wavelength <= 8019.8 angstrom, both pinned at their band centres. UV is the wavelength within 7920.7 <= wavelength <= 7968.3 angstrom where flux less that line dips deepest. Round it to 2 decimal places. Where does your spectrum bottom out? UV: 7947.19 angstrom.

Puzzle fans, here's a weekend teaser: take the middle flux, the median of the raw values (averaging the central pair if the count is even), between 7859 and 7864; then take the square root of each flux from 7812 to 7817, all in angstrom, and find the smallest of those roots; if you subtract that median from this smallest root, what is -15.5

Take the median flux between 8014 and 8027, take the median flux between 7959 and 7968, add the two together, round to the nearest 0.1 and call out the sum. 41.0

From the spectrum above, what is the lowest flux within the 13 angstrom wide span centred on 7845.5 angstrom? 19.2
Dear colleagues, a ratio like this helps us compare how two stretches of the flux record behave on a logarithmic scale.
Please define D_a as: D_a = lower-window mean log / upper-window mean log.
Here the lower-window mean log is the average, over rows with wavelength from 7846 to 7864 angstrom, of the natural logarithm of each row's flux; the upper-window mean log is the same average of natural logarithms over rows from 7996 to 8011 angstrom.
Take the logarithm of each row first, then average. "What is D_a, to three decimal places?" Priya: 0.991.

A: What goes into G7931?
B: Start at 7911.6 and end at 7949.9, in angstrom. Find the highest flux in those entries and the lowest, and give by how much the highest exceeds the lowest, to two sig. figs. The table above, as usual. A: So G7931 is 1.4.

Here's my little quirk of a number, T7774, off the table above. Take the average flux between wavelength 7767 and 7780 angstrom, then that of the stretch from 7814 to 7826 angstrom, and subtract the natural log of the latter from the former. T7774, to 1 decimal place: 16.6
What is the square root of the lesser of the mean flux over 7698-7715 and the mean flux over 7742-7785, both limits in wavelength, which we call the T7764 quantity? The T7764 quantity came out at 4.34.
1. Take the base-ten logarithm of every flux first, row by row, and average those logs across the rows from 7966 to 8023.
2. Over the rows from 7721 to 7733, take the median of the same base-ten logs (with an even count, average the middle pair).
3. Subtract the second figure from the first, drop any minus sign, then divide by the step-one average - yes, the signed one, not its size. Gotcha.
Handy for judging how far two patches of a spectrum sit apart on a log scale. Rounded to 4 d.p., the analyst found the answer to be 0.0106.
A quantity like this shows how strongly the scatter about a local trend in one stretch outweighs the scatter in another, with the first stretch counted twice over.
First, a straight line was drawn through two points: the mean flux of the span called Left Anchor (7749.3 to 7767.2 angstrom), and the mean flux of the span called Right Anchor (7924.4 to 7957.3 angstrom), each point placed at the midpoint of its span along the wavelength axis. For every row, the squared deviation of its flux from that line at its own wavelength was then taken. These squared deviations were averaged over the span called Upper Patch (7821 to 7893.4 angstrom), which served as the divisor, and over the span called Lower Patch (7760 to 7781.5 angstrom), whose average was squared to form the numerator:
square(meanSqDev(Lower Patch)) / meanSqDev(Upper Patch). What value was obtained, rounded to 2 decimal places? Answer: 0.01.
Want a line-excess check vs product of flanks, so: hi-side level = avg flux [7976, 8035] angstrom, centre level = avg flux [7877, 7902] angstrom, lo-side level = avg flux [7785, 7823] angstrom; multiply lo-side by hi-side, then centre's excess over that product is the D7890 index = -383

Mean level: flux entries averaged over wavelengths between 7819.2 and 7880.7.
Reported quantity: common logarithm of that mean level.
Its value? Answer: 1.30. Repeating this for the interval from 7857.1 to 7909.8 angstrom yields 1.30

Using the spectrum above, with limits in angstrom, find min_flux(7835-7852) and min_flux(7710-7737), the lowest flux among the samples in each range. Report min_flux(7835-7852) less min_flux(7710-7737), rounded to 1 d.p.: -0.7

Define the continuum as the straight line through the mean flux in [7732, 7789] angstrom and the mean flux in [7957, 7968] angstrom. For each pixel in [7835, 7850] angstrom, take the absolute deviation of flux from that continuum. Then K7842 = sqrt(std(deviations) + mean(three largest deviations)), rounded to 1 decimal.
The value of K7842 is 1.3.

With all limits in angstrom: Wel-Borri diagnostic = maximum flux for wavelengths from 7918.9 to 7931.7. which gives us 20.4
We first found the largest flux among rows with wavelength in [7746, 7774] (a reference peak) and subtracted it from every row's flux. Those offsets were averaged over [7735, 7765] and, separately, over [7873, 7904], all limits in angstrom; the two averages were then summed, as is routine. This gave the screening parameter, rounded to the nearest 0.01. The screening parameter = -0.26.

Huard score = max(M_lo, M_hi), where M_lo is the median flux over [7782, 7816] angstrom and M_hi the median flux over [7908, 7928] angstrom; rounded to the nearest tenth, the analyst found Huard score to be 20.1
